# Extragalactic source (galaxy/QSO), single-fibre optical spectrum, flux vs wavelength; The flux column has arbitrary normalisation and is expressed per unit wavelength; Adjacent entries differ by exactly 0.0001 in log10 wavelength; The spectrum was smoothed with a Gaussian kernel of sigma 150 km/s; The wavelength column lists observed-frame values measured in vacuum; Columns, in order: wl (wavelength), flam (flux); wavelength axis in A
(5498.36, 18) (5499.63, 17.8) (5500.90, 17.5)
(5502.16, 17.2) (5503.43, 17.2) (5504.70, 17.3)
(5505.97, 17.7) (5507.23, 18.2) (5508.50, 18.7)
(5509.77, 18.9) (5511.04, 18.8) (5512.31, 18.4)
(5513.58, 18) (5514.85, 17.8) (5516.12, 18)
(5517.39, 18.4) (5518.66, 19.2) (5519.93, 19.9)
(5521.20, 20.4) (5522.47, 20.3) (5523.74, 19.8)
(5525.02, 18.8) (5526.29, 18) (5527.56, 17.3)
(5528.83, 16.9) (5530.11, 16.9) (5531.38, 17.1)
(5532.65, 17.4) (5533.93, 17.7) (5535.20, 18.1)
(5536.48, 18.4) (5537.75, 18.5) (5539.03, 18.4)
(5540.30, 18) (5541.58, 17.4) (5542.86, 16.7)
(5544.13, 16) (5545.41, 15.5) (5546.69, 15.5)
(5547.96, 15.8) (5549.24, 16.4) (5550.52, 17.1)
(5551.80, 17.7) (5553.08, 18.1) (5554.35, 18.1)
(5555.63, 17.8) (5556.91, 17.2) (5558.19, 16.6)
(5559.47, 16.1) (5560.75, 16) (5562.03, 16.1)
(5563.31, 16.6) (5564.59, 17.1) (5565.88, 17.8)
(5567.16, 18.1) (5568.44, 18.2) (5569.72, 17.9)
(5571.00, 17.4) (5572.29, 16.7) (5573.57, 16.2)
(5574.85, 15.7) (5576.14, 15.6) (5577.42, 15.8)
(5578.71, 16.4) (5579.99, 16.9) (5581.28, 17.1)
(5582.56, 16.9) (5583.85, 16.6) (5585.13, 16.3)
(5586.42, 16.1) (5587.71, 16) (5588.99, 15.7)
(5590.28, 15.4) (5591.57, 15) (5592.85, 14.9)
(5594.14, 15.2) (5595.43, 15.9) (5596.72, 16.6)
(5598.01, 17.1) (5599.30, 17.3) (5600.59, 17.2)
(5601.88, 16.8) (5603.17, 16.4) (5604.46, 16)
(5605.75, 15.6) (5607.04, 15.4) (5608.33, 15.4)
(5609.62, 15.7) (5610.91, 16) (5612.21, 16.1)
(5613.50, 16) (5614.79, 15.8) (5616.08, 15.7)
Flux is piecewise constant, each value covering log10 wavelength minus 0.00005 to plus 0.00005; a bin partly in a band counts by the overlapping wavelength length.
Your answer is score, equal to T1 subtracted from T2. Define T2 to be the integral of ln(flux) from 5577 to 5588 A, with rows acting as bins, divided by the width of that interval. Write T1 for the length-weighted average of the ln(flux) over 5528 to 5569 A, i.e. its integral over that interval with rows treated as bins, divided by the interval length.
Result -0.04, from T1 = 2.84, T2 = 2.80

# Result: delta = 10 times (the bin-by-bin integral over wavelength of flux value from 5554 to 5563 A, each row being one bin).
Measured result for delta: 1511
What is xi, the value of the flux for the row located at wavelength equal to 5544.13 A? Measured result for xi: 16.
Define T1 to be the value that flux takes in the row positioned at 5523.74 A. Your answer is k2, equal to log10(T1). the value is 1.297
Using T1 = 19.8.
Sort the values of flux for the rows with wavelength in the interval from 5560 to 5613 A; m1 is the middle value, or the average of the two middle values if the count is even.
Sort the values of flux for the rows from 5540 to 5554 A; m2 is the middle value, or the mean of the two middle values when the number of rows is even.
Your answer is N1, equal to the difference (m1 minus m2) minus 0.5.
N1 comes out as -1.0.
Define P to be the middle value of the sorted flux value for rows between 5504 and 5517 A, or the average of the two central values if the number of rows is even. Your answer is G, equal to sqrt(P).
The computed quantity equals 4.25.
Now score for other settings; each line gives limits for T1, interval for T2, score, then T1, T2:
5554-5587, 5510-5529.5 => 0.10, 2.82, 2.92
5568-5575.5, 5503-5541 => 0.07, 2.83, 2.90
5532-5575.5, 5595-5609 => -0.05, 2.84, 2.79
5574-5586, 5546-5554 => 0.03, 2.79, 2.82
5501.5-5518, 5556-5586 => -0.08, 2.89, 2.82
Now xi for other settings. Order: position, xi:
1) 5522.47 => 20.3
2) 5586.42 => 16.1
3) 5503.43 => 17.2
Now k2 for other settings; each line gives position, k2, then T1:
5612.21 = 1.207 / 16.1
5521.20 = 1.310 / 20.4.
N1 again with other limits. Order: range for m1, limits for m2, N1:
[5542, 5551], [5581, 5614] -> -0.5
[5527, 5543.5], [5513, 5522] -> -1.5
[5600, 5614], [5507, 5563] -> -2.4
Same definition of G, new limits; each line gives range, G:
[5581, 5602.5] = 4.04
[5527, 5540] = 4.19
